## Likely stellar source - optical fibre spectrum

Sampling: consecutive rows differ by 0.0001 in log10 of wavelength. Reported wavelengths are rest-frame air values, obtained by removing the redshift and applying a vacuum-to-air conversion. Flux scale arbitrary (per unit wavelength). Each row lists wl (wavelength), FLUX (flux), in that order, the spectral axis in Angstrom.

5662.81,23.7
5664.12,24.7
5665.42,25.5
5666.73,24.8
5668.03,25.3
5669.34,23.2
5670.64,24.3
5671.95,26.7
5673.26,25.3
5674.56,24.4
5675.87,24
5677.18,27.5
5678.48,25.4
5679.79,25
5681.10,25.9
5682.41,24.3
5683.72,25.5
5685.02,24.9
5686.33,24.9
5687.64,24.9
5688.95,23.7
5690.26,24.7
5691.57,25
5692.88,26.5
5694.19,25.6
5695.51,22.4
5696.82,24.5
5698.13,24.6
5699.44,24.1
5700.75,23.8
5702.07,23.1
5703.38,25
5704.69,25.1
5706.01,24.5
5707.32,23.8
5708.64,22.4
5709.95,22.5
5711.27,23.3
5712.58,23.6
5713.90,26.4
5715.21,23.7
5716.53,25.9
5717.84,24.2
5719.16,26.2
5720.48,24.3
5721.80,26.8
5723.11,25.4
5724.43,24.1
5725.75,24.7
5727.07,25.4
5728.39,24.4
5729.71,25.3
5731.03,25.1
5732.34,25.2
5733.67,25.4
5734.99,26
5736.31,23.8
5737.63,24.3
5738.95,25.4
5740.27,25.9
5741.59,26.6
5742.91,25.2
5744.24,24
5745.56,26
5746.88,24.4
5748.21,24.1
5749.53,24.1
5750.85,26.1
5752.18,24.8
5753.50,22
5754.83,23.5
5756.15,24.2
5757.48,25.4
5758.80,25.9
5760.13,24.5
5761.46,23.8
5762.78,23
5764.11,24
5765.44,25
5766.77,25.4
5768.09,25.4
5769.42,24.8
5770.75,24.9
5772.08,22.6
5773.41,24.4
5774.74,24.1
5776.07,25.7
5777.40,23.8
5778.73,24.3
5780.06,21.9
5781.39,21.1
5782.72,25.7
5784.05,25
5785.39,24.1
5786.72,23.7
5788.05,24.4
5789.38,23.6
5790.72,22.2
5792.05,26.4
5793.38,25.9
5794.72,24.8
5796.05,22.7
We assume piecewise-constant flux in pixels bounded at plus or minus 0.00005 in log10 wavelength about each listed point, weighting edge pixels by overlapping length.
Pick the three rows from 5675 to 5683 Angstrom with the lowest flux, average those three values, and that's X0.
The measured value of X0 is 24.4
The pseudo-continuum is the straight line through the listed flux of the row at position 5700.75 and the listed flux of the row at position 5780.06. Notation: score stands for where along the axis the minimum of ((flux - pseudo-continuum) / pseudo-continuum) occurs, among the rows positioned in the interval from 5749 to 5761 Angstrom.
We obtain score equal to 5753.50 Angstrom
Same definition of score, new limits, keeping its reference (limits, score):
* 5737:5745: 5744.24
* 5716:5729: 5717.84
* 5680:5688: 5682.41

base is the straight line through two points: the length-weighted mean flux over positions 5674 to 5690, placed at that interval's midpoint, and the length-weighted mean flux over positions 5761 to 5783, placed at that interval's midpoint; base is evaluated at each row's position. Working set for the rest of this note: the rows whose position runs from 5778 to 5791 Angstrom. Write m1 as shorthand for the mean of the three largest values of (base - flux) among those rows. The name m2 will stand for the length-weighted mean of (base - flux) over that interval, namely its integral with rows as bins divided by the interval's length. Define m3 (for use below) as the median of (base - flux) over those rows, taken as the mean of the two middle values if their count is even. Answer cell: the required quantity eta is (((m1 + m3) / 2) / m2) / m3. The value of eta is 78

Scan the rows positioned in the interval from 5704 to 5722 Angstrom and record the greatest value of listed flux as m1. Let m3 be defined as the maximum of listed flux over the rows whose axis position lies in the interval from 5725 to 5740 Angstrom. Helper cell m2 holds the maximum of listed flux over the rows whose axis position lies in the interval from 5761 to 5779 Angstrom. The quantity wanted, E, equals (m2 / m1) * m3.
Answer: 24.9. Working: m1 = 26.8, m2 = 25.7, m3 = 26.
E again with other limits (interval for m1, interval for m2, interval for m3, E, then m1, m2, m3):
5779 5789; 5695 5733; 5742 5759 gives 27.2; 25.7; 26.8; 26.1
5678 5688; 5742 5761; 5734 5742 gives 26.8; 25.9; 26.1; 26.6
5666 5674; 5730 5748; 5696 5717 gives 26.3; 26.7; 26.6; 26.4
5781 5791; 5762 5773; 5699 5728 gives 26.5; 25.7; 25.4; 26.8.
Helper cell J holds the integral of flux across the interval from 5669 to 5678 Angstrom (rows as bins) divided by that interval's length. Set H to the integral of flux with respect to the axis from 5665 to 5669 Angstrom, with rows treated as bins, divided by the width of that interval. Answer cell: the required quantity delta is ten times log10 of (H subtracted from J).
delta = -8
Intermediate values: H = 25.0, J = 25.1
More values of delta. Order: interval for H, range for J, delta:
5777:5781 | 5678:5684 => 3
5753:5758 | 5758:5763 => -2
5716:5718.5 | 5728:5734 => -15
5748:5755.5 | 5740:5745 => 1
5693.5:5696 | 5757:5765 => -4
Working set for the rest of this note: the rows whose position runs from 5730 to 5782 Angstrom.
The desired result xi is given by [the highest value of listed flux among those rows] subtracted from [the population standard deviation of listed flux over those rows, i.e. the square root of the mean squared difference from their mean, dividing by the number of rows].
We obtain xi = -25.39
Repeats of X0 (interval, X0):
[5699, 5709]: 23.1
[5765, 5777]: 23.7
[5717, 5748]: 24.0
